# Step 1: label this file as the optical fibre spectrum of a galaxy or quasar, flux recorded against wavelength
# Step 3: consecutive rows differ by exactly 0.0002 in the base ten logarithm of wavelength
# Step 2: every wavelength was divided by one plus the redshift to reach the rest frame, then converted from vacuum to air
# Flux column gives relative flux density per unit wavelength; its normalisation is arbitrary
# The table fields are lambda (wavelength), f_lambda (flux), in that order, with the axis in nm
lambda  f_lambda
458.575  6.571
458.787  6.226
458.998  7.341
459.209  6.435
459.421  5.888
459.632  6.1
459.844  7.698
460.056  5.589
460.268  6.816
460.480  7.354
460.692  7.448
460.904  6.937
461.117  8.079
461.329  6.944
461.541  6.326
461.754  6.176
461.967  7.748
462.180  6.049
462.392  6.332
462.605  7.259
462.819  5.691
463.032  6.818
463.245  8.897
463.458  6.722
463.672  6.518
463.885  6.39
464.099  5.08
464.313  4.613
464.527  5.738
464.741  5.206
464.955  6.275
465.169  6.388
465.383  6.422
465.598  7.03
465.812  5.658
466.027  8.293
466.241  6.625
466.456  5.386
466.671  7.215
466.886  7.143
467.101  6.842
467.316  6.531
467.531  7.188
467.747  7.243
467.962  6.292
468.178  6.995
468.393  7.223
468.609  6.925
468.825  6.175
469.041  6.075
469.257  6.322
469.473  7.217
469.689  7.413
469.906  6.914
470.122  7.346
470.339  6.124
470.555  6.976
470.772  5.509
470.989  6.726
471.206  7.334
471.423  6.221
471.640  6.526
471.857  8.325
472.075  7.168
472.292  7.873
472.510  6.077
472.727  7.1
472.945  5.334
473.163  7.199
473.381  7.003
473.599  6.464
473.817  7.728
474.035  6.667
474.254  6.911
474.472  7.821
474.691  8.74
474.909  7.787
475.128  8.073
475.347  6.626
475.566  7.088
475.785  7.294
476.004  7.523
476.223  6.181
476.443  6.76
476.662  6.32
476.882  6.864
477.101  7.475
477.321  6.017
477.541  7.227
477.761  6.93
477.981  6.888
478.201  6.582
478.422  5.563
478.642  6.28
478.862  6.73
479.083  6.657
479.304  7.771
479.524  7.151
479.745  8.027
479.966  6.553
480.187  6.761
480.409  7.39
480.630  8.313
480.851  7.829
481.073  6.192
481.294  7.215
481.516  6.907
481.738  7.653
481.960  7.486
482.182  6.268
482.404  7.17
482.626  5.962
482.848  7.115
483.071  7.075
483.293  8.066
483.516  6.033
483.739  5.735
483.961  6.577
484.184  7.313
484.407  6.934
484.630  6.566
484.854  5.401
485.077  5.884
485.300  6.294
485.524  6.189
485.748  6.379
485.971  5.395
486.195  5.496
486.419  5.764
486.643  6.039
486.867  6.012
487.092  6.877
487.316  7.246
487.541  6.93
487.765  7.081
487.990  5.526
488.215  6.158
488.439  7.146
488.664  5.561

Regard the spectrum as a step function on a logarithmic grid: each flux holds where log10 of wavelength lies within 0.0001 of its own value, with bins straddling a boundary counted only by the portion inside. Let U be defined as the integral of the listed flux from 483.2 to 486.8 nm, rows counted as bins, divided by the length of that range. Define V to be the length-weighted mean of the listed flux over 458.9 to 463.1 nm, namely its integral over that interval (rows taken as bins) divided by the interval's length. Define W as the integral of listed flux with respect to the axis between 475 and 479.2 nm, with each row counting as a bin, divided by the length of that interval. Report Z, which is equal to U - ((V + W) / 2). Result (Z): -0.5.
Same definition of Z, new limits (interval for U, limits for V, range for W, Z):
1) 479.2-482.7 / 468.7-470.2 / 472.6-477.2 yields 0.2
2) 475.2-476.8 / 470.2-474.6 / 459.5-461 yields 0.0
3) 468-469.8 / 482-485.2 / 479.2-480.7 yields -0.2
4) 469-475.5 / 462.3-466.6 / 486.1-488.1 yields 0.6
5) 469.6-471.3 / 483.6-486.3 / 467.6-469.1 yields 0.3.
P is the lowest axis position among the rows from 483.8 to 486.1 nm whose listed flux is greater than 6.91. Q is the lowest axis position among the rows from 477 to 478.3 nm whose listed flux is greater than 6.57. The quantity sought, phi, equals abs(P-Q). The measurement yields 7.08 nm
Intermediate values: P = 484.184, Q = 477.101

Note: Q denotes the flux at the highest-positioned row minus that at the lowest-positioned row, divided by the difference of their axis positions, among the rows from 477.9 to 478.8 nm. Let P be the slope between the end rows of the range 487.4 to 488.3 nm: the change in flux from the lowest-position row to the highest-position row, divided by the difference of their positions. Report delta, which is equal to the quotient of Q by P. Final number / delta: 0.8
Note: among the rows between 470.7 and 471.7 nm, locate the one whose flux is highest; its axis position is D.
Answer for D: 471.206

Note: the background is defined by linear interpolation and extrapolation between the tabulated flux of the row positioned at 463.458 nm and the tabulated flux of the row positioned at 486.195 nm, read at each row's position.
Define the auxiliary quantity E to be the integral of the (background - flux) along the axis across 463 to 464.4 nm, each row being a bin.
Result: 0.4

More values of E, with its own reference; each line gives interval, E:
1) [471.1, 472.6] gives -1.2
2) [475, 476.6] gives -1.6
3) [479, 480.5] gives -2.0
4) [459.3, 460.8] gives 0.3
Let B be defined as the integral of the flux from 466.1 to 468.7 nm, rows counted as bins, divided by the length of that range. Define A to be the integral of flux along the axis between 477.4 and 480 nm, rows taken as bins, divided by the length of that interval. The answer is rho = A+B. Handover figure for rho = 13.7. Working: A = 6.86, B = 6.82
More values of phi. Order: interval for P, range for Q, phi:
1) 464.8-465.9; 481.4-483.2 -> 15.92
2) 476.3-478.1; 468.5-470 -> 8.49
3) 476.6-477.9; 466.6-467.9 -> 10.43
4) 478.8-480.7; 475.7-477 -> 3.52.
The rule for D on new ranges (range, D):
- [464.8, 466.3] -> 466.027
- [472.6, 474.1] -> 473.817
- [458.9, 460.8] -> 459.844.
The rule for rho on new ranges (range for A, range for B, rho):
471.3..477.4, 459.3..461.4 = 13.9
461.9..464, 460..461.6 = 13.8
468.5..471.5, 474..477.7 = 13.8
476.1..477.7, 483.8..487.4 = 13.0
